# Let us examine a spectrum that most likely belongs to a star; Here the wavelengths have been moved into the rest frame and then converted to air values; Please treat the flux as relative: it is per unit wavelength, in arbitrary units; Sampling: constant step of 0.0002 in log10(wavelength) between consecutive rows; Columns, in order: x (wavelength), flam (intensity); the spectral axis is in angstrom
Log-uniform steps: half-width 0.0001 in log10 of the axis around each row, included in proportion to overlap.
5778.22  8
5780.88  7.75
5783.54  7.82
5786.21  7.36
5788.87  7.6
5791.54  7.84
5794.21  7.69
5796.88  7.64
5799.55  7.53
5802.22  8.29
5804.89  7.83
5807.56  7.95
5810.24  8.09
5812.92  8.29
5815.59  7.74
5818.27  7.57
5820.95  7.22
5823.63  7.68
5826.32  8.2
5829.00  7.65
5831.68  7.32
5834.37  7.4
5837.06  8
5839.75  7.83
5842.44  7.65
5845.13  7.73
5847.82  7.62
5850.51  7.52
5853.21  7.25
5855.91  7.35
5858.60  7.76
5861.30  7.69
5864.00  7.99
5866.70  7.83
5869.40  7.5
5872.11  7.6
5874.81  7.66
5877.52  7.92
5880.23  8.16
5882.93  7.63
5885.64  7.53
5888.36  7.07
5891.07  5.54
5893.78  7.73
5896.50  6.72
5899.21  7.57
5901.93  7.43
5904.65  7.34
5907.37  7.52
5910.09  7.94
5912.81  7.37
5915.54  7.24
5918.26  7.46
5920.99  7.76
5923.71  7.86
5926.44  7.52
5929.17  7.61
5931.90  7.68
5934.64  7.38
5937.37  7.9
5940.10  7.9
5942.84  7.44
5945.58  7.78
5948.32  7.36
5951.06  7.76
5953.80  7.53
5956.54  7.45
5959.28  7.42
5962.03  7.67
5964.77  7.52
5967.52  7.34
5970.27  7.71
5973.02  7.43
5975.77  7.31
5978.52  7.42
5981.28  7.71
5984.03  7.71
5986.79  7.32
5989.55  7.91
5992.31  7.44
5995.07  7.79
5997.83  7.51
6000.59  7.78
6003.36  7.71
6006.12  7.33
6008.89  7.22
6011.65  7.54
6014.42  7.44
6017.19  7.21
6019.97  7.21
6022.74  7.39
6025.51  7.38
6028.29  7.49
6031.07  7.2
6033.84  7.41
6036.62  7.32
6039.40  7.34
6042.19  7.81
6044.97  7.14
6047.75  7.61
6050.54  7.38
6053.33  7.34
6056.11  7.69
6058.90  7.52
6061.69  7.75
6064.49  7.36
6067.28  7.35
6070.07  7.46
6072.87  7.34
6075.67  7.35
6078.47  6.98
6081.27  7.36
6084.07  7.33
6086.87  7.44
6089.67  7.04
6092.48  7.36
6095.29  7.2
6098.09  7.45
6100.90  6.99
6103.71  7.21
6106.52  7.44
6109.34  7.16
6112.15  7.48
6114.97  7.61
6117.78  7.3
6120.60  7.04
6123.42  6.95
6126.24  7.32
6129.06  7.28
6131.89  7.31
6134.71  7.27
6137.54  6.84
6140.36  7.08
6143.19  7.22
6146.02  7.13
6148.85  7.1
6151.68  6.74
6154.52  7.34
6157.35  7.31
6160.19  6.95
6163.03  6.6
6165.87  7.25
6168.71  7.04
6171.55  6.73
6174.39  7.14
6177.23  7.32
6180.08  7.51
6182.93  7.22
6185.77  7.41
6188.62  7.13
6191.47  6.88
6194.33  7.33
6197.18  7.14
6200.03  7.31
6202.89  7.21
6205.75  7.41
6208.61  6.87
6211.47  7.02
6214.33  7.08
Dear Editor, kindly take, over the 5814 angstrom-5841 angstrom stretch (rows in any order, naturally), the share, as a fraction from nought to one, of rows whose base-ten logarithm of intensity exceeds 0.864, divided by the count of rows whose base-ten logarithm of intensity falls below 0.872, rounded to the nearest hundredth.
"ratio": 0.30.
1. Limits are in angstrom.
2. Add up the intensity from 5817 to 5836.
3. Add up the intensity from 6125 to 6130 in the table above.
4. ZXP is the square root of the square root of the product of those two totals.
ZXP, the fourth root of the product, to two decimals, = 5.28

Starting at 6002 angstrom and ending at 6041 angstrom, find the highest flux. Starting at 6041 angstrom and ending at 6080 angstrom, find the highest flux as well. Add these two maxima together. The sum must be 15.5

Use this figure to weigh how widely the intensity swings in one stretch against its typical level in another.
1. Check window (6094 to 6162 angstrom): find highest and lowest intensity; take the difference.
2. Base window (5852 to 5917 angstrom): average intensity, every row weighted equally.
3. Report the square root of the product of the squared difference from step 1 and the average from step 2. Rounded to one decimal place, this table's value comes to 2.4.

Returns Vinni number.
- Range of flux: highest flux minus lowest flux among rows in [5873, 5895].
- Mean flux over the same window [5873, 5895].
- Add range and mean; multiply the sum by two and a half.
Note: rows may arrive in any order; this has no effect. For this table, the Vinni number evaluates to 25.1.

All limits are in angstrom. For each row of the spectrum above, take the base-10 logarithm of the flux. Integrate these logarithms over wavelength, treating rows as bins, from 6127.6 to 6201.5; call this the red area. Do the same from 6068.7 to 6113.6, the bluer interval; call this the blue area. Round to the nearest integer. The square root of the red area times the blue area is 49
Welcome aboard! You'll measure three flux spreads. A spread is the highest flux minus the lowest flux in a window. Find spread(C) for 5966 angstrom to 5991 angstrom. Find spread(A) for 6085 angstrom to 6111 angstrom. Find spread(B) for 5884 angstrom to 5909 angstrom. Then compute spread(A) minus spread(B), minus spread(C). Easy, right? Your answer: -2.3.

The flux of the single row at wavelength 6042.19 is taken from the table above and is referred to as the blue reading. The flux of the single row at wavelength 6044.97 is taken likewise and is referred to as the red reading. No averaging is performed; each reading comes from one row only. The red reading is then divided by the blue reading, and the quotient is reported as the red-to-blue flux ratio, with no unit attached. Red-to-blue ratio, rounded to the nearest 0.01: 0.91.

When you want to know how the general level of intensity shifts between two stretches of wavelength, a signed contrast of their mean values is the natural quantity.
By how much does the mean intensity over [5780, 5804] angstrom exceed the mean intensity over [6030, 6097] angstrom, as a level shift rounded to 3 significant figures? 0.346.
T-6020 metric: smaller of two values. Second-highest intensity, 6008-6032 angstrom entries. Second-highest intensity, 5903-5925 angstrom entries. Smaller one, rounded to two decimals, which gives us 7.49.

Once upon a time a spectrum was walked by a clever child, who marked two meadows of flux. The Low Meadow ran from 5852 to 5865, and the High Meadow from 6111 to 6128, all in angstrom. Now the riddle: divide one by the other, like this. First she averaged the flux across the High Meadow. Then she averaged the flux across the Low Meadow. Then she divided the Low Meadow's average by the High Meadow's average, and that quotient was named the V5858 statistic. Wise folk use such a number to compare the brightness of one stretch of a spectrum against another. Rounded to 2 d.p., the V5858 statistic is 1.04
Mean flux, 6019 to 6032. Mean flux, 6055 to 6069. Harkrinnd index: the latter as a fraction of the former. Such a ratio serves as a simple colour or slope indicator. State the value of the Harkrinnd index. 1.03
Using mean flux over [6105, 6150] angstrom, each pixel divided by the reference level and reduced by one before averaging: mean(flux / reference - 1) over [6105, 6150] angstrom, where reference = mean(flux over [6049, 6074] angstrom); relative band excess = -0.033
